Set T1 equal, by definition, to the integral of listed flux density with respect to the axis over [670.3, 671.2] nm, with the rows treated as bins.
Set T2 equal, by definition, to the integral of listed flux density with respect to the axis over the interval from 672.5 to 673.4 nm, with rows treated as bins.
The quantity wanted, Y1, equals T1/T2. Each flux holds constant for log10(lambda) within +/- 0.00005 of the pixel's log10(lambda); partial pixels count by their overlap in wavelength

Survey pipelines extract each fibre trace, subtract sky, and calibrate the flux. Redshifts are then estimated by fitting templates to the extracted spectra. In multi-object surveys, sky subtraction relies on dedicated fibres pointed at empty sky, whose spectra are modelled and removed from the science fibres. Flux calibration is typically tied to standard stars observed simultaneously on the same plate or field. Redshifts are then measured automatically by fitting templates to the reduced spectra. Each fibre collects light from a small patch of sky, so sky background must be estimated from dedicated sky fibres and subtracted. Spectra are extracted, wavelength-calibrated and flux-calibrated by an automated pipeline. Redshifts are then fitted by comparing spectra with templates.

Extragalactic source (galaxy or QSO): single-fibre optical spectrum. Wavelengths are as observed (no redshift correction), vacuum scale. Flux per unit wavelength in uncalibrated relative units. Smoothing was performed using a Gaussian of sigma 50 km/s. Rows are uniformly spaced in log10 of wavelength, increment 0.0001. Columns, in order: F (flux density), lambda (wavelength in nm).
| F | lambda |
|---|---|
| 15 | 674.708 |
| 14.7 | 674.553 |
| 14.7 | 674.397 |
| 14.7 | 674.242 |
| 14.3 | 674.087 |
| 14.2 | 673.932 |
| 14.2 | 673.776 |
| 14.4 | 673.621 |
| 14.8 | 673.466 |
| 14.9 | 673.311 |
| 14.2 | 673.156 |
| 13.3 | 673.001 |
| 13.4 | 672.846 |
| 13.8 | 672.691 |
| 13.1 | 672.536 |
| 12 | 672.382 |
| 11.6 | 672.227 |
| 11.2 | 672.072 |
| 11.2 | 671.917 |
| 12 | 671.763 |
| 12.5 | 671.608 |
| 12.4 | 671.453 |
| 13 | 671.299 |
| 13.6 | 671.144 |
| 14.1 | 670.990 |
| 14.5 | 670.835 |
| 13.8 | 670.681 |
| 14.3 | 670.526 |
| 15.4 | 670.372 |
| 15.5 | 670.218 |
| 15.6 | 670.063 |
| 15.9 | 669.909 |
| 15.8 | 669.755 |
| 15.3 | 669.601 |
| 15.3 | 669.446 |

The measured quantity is 1.03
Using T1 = 12.9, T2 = 12.4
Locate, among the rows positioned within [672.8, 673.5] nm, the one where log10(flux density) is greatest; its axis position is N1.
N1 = 673.311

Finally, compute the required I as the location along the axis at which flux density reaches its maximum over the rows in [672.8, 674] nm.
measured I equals 673.311 nm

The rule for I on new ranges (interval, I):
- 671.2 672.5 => 671.299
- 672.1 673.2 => 673.156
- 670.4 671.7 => 670.835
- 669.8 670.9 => 669.909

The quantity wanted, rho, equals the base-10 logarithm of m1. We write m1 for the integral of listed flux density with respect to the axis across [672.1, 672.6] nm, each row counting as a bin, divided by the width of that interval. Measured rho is 1.08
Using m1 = 12.1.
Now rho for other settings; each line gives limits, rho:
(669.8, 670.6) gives 1.19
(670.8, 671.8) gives 1.12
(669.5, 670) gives 1.19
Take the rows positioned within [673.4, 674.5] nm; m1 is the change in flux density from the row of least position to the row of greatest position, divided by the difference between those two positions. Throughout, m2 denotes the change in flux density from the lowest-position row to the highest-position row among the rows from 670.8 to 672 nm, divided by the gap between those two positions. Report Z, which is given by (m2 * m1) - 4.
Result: -3.7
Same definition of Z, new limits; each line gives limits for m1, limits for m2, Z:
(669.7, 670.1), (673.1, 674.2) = -4.1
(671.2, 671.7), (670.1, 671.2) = -0.7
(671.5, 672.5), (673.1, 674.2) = -4.1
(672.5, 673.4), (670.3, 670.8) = -16.0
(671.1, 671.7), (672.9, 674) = -6.3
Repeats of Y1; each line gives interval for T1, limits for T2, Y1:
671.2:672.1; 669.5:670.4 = 0.78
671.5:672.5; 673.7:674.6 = 0.91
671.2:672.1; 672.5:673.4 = 0.88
